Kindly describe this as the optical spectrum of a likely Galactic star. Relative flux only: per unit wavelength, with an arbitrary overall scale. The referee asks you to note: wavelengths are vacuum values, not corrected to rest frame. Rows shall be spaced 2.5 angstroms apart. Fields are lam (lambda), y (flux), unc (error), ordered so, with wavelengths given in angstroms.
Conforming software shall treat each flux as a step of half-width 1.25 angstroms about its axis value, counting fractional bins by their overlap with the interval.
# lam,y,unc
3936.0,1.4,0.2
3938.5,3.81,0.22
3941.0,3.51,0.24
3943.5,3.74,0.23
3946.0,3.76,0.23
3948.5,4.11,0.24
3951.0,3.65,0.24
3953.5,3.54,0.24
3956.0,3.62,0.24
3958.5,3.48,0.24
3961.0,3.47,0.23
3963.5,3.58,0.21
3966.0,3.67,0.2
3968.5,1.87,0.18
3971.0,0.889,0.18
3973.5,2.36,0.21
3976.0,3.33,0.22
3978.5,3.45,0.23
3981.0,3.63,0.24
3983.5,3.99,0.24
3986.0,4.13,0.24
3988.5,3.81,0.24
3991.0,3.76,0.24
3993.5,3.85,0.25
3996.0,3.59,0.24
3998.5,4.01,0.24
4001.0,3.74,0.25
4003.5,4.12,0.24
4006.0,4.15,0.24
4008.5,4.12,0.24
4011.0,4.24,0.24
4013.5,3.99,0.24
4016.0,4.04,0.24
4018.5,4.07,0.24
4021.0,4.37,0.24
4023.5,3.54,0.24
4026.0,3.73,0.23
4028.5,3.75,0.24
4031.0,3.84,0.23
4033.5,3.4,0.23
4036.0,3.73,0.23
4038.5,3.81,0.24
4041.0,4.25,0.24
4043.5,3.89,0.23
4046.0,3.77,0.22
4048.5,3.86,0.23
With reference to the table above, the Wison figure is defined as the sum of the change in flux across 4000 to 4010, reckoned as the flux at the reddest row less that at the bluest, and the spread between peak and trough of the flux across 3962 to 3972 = 3.2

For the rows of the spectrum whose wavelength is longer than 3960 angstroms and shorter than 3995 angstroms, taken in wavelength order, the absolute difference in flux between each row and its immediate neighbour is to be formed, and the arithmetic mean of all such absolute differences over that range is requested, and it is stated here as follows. 0.51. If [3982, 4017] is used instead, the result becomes 0.19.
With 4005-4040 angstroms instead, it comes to 0.21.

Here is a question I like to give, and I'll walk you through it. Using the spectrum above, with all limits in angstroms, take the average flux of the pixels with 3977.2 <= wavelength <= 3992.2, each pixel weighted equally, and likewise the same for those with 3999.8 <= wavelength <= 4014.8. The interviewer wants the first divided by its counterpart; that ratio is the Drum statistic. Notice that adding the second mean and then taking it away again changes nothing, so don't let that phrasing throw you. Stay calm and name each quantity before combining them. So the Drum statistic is 0.93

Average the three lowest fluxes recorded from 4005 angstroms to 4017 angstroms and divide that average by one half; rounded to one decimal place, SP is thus 8.1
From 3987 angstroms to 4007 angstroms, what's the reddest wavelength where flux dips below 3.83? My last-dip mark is 4001.0 angstroms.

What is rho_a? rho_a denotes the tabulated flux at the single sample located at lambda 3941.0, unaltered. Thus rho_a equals 3.51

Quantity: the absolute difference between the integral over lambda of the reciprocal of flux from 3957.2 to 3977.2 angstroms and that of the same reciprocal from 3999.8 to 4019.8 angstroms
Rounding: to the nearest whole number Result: 4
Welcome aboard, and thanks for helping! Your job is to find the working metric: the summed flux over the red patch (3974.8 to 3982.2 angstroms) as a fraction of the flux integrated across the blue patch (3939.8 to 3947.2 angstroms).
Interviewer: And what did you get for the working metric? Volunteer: 0.38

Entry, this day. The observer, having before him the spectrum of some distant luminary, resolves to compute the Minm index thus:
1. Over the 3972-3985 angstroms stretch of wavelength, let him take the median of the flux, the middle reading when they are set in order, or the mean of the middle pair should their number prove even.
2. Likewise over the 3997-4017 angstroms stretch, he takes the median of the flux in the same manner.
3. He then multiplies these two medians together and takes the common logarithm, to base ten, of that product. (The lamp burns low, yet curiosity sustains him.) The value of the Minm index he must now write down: 1.15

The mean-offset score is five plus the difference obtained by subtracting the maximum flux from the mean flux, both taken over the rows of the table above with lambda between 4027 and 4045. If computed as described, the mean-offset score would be 4.56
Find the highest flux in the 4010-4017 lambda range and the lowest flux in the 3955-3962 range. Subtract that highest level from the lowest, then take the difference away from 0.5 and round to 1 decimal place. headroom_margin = 1.3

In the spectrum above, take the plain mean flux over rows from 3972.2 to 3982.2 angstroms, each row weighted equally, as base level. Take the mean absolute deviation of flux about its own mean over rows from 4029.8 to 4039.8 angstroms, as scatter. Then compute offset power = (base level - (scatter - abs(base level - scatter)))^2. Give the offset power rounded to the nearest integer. 37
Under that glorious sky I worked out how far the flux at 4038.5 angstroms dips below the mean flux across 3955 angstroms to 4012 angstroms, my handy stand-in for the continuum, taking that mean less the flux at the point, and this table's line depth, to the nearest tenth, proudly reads -0.3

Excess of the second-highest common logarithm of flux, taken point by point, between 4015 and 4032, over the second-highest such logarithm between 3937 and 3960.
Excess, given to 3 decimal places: 0.029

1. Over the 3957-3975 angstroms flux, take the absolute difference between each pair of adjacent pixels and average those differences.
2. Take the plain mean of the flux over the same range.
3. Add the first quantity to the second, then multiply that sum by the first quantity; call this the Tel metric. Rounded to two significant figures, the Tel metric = 2.6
